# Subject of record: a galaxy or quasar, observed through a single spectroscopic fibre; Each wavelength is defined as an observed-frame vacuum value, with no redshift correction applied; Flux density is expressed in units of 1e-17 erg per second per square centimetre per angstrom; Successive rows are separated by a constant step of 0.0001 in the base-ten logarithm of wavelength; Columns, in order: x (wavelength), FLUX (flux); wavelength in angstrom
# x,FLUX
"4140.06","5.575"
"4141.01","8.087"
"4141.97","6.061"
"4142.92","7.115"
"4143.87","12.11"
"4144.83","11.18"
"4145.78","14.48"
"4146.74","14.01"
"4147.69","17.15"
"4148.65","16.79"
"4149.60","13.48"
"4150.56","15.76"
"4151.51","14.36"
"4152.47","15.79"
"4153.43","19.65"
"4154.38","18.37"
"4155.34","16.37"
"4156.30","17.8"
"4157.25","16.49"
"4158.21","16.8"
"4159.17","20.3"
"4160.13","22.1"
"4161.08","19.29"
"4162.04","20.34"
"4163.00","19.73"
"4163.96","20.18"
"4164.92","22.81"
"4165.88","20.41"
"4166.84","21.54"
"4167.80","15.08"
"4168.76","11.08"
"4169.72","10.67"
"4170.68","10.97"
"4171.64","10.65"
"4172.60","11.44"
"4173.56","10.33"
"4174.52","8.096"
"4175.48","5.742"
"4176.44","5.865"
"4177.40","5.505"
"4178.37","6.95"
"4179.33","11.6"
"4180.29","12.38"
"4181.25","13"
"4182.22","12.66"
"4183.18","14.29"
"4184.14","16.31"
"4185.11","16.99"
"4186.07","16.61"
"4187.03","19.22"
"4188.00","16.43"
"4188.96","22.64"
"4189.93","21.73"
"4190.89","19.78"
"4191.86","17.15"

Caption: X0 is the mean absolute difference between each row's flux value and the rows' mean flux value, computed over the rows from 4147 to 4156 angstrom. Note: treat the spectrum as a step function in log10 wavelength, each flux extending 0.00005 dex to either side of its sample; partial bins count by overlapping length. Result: 1.4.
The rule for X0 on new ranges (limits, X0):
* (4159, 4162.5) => 0.8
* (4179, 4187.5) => 2.2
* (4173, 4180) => 2.0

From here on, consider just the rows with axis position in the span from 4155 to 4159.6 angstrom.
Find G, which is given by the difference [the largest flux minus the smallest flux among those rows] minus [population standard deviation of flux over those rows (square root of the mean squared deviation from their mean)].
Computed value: 2.5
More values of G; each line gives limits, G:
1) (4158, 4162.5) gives 3.6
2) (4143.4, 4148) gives 3.9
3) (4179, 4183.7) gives 1.8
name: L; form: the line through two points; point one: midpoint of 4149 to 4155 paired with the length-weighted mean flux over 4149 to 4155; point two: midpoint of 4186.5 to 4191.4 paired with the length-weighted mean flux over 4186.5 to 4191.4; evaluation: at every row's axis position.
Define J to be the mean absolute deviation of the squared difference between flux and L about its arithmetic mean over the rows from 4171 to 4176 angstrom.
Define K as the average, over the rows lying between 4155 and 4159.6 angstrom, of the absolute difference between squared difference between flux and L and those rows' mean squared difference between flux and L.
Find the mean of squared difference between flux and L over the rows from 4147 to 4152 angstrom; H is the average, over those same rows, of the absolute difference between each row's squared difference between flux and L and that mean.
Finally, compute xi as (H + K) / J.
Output 0.1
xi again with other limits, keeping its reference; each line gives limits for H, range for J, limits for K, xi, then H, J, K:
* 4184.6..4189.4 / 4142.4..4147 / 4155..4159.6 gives 0.3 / 3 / 19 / 3.5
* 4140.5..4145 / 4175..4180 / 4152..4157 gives 0.8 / 25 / 34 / 3.1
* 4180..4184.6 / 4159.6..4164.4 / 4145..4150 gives 2.2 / 12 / 6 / 1.7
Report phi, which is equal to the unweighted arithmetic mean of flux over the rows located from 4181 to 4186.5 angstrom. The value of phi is 15.0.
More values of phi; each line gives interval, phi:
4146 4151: 15.4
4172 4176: 8.9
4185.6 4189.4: 18.7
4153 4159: 17.6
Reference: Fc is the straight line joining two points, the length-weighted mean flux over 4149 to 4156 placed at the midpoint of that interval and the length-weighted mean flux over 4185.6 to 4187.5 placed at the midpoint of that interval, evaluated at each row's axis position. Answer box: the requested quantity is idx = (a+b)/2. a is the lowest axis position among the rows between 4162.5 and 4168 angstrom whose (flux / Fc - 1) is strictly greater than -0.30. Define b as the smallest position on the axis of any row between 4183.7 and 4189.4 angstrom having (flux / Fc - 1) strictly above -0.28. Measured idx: 4173.6 angstrom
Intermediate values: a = 4163.00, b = 4184.14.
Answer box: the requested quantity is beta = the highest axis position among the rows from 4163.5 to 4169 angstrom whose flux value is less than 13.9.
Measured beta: 4168.76 angstrom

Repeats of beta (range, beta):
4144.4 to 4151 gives 4149.60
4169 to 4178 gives 4177.40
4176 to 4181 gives 4180.29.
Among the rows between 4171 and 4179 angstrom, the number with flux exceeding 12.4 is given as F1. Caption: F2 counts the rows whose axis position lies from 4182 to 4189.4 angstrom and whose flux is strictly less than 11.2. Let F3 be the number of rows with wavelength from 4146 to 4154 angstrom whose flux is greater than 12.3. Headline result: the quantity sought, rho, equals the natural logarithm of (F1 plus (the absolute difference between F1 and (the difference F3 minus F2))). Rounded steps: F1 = 0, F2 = 0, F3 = 8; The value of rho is 2.1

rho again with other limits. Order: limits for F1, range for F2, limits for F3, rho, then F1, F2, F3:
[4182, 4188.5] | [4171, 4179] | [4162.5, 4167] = 2.8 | 7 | 7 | 5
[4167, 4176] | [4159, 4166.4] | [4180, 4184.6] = 1.6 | 1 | 0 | 5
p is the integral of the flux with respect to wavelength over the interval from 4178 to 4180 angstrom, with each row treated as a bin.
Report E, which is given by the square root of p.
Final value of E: 4.4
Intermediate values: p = 19.4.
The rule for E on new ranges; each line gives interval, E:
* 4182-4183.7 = 4.8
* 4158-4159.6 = 5.5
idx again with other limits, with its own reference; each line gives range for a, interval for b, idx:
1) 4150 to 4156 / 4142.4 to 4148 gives 4147.2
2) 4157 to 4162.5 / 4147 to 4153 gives 4152.5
